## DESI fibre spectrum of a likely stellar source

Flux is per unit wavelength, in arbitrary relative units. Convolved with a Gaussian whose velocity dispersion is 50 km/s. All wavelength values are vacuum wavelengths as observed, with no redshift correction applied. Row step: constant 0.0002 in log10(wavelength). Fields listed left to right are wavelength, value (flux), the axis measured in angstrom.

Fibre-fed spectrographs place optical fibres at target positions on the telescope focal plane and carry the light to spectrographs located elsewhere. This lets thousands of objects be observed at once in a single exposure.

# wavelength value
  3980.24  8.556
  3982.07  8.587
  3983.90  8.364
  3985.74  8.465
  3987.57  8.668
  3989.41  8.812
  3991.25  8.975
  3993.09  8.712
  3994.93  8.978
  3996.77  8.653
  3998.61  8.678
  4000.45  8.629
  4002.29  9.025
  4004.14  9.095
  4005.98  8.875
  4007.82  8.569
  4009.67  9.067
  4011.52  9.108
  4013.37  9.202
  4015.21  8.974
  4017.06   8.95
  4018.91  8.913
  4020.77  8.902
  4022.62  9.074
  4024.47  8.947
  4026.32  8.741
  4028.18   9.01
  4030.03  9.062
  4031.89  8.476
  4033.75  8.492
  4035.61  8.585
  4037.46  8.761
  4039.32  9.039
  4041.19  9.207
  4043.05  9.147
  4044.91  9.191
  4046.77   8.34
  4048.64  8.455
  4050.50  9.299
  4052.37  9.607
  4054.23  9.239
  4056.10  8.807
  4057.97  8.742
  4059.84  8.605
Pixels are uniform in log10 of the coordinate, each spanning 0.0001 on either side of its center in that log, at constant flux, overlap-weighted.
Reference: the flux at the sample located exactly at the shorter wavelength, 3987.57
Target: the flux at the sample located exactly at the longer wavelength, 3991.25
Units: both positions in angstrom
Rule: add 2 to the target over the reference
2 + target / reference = 3.035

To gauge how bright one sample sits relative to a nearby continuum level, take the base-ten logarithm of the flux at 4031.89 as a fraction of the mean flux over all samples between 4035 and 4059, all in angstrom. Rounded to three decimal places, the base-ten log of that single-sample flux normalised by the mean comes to -0.024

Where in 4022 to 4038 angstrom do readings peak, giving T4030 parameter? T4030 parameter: 4022.62 angstrom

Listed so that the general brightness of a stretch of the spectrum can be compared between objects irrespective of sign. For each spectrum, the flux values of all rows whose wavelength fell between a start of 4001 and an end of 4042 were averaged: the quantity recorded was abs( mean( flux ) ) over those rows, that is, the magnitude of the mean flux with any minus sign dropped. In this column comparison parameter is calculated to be 8.91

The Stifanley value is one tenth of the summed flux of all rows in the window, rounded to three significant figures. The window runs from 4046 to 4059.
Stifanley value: 6.25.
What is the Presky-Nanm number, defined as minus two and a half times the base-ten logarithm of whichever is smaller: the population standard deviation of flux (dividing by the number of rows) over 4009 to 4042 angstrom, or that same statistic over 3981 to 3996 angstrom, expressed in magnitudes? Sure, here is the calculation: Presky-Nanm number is 1.70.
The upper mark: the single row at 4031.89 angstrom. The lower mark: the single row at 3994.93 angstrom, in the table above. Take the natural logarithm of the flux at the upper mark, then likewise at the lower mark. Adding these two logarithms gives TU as 4.33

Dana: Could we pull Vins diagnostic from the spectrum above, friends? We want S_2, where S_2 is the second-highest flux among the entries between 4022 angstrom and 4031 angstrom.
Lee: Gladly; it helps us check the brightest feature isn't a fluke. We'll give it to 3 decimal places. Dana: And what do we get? 9.062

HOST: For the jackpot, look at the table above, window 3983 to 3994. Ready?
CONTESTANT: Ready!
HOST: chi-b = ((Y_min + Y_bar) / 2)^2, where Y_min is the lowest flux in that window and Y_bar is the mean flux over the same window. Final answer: 72.5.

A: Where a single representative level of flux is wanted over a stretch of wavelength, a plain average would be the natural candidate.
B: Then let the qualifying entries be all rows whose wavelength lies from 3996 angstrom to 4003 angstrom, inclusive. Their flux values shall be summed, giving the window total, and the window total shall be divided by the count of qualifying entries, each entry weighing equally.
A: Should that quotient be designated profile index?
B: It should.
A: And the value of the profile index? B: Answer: 8.75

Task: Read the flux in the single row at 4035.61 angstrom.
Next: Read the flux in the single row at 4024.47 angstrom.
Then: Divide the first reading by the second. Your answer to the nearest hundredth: 0.96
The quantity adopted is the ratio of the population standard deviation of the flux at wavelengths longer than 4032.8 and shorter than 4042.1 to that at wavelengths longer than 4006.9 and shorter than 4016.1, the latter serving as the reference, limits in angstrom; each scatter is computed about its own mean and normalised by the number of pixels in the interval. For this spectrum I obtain 1.23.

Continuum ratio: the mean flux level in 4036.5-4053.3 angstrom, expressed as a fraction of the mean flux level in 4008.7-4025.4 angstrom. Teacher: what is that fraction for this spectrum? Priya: 1.00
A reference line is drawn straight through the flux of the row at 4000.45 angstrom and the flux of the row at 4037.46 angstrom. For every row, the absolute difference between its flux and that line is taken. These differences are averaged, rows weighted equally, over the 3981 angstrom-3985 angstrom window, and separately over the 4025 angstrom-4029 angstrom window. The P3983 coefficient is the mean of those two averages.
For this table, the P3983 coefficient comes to 0.13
